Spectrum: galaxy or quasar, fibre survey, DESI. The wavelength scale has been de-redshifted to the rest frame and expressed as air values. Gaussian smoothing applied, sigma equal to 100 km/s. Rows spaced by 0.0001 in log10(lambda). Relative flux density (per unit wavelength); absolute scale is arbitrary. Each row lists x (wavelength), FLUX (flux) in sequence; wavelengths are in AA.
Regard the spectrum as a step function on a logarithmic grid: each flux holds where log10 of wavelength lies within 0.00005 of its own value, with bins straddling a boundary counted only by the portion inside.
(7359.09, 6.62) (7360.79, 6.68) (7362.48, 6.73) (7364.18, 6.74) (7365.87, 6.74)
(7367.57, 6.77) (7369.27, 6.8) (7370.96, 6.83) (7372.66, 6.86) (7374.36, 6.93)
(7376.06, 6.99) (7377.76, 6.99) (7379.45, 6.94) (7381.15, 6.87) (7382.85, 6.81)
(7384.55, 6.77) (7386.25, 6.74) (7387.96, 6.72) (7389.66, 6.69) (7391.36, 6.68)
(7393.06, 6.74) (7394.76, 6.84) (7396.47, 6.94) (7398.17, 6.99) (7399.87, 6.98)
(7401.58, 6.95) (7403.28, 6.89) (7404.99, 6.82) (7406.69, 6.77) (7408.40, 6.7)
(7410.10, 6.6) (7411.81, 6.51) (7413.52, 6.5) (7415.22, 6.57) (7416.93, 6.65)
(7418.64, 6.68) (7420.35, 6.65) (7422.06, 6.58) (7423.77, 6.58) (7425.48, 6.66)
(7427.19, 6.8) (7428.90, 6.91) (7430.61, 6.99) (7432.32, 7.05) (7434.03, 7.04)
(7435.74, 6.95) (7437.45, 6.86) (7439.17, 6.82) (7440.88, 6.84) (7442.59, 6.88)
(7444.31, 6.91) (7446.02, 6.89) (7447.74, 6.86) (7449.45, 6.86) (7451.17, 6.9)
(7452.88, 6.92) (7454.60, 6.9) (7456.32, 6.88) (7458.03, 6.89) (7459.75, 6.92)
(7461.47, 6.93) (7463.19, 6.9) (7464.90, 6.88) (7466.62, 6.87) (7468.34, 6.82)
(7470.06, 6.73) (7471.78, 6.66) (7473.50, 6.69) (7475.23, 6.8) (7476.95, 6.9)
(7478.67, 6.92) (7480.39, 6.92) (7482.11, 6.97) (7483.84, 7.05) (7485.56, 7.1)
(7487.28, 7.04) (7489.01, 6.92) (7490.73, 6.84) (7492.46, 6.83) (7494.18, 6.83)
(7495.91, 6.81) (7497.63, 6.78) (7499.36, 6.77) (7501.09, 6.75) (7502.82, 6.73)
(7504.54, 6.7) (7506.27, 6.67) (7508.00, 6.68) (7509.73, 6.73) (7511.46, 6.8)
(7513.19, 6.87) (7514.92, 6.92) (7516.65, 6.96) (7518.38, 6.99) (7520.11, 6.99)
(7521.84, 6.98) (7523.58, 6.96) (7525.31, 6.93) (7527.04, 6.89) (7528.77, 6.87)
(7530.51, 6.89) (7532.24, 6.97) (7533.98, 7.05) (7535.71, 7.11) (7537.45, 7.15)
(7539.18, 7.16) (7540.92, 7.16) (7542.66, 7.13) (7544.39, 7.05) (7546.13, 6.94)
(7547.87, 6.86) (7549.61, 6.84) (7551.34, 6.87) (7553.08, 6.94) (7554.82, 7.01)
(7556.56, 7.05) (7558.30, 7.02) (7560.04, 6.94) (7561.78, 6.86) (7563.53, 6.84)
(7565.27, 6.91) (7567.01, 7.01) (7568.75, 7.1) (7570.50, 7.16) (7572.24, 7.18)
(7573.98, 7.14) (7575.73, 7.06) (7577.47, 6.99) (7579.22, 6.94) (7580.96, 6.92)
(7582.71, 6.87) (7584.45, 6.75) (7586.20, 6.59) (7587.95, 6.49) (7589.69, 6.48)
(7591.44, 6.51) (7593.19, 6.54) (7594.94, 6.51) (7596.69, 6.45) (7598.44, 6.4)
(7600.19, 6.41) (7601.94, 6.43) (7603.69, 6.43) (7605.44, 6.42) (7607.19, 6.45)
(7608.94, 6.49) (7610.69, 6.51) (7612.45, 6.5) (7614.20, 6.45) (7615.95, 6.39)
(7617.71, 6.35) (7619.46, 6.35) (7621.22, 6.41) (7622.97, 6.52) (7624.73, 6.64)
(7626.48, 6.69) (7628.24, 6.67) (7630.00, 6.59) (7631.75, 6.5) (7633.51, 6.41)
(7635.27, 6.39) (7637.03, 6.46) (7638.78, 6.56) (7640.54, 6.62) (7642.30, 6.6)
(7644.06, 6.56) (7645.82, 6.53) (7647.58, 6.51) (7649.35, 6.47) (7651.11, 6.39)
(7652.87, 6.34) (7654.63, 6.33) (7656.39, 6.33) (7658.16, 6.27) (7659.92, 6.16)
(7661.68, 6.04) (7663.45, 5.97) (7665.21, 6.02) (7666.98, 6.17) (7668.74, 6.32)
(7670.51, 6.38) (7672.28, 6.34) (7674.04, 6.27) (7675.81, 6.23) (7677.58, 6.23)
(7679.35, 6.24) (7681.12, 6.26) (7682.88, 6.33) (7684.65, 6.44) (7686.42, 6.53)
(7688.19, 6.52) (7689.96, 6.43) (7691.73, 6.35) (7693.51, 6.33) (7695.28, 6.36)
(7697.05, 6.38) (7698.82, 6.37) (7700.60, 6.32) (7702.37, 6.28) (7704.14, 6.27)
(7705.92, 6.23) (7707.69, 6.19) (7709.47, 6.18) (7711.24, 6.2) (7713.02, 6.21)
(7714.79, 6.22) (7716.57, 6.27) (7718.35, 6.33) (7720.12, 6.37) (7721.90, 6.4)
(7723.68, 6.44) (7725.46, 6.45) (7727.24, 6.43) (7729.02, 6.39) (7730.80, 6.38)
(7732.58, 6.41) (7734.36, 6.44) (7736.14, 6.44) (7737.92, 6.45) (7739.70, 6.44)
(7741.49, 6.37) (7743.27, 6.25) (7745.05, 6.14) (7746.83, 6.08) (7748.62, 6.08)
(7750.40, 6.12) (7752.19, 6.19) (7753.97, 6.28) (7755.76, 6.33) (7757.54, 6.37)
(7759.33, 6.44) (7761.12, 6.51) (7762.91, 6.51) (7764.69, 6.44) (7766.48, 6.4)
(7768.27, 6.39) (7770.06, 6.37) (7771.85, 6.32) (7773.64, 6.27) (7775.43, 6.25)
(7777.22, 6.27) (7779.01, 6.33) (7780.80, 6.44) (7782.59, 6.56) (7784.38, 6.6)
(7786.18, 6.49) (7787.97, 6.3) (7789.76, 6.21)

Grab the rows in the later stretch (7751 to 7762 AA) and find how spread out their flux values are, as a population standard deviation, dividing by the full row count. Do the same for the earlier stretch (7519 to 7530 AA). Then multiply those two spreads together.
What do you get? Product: 0.0046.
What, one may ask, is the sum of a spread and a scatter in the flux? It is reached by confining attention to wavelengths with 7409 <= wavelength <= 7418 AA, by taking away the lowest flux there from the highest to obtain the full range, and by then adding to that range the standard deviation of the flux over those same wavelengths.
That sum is 0.21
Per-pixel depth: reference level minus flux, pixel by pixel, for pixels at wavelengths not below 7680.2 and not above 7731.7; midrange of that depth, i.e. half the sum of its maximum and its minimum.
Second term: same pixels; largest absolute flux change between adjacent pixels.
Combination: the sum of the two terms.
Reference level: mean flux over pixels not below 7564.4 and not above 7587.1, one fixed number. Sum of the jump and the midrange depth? 0.7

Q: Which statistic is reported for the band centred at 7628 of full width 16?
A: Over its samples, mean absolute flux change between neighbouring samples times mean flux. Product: 0.47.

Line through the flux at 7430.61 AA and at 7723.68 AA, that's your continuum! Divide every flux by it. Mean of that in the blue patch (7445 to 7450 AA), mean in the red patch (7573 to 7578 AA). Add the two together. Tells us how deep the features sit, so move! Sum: 2.04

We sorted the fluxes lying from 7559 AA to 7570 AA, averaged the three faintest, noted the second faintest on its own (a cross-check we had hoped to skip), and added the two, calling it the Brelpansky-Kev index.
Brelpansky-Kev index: 13.7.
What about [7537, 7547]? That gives 14.1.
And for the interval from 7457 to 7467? 13.8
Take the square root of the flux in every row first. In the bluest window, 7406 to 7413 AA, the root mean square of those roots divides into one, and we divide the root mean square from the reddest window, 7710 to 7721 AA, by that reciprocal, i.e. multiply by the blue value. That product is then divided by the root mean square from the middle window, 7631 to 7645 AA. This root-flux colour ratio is 2.53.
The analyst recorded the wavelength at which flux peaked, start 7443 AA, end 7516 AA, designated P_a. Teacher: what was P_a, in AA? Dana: 7485.56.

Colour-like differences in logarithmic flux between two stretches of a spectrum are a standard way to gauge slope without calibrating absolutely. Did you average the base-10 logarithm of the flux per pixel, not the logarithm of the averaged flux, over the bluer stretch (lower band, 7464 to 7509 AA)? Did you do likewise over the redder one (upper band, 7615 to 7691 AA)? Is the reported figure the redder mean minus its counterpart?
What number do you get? -0.03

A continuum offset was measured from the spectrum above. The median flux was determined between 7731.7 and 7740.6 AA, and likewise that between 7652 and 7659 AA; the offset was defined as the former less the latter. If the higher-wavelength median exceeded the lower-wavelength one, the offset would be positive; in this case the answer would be 0.11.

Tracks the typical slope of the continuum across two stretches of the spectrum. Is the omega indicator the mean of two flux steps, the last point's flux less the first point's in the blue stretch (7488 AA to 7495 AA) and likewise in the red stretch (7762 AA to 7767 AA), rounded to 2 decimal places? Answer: -0.10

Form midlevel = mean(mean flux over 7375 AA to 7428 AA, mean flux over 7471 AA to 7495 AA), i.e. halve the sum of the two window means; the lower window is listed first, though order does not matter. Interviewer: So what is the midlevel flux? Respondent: 6.83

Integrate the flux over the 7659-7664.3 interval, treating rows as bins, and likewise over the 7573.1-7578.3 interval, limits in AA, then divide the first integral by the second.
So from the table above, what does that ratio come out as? 0.87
